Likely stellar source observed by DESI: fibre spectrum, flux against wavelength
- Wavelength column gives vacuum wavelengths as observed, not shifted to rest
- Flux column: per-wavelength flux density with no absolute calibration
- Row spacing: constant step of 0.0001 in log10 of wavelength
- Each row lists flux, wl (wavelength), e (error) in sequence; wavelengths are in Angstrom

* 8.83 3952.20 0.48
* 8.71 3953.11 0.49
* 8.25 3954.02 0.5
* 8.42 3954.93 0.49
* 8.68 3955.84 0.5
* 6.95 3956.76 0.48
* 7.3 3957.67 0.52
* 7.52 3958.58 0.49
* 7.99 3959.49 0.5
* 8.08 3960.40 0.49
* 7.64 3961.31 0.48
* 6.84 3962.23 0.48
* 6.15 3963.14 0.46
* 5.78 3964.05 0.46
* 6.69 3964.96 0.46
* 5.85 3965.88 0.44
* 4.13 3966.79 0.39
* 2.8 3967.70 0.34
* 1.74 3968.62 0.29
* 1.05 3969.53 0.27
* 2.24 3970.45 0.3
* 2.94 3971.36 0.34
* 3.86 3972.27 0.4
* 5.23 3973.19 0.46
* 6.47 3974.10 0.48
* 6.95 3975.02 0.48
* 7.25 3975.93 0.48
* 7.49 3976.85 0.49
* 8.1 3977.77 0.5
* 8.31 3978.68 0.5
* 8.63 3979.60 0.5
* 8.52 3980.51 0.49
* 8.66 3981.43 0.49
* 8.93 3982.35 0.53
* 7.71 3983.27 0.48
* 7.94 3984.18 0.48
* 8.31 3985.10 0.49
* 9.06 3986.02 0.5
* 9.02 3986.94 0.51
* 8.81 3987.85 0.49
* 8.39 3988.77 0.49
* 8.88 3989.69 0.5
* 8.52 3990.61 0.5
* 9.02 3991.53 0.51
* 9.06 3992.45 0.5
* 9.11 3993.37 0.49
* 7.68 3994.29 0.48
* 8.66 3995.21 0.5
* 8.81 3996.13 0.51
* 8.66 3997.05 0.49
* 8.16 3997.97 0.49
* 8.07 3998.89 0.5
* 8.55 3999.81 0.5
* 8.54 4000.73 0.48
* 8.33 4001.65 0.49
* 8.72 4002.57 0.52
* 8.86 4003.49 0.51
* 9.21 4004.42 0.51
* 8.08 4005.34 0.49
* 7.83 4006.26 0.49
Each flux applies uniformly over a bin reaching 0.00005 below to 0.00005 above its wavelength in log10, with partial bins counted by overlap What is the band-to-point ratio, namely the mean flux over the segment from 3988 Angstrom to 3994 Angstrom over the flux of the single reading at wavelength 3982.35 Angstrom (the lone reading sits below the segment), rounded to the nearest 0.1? 1.0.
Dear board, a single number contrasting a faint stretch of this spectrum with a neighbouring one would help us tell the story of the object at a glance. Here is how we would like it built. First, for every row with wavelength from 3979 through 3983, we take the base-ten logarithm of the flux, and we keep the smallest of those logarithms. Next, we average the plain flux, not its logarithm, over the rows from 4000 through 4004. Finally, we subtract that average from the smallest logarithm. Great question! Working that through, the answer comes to -7.68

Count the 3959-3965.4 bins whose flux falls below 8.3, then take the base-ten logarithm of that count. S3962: 0.85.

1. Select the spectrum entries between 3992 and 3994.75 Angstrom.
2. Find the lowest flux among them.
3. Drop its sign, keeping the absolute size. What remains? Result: 7.7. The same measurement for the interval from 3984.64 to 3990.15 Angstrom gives 8.3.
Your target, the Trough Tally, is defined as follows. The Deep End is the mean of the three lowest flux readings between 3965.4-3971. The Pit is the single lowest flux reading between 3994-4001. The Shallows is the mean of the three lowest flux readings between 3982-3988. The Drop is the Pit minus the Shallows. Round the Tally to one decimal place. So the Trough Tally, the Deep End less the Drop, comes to 2.0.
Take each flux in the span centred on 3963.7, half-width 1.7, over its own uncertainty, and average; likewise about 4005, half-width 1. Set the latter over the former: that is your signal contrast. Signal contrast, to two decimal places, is 1.26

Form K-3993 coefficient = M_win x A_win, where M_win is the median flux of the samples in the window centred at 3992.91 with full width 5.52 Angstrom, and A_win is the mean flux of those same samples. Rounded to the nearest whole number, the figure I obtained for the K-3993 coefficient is 77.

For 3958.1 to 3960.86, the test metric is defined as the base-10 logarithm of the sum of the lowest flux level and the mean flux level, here 1.19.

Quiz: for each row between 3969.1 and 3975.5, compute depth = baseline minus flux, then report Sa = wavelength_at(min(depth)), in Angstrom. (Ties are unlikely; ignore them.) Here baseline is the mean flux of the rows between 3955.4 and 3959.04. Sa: 3975.02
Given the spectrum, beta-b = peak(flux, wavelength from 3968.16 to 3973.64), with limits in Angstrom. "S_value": 5.23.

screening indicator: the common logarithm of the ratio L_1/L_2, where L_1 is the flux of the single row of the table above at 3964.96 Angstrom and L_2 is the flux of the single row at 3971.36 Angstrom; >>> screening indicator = 0.36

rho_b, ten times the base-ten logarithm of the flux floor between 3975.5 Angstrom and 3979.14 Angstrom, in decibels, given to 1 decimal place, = 8.6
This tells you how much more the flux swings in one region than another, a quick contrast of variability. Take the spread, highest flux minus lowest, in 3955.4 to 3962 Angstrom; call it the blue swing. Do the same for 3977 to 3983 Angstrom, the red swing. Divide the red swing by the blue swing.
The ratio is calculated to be 0.48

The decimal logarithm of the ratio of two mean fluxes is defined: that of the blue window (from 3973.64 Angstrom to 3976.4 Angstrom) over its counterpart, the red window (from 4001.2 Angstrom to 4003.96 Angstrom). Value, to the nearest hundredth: -0.10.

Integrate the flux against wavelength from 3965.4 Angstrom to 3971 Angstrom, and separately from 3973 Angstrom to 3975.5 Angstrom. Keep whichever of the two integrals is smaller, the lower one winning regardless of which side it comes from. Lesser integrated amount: 16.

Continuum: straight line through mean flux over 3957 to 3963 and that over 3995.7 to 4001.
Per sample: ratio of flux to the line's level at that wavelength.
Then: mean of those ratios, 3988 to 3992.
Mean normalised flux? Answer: 1.05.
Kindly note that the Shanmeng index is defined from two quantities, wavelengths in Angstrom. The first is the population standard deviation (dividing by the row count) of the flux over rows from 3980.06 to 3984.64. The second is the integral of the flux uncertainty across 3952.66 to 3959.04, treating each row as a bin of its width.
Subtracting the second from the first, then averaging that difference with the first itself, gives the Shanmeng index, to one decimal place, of -1.1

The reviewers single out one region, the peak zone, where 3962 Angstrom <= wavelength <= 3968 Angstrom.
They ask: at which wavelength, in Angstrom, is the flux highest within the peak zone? 3962.23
